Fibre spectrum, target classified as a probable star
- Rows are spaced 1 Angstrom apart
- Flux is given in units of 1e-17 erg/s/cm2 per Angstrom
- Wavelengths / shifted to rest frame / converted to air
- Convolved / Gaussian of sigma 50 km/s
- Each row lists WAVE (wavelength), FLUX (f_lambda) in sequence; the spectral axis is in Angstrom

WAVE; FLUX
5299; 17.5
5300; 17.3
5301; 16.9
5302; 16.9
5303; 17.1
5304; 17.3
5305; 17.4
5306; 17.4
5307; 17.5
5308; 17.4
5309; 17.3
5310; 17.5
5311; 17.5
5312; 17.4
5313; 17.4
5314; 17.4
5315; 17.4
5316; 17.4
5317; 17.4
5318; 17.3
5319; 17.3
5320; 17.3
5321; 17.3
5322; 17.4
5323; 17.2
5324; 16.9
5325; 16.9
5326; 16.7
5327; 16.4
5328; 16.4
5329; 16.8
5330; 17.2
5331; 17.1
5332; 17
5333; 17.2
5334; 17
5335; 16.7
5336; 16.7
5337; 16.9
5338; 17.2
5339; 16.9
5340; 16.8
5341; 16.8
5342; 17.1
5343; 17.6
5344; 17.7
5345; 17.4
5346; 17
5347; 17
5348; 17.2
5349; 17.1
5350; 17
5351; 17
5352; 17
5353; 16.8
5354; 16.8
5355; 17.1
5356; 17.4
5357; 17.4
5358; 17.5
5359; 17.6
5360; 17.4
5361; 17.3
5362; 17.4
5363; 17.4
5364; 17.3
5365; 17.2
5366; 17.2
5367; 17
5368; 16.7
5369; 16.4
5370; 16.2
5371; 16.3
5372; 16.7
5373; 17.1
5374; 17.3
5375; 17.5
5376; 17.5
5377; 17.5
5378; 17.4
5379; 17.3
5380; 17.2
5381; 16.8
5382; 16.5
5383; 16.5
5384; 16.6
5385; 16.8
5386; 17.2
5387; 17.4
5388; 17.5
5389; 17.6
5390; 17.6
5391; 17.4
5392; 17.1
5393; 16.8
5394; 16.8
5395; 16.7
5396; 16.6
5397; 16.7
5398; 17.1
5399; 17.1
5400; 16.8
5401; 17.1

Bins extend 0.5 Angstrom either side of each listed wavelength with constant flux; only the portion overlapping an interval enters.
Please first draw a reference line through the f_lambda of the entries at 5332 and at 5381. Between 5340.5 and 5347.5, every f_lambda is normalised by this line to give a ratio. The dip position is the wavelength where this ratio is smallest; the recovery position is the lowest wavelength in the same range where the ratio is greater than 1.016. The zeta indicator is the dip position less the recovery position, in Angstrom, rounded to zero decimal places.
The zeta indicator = -2 Angstrom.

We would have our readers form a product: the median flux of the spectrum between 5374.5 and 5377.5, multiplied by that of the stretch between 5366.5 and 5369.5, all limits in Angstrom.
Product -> 292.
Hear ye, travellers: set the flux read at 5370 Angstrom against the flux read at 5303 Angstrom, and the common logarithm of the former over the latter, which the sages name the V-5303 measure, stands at -0.023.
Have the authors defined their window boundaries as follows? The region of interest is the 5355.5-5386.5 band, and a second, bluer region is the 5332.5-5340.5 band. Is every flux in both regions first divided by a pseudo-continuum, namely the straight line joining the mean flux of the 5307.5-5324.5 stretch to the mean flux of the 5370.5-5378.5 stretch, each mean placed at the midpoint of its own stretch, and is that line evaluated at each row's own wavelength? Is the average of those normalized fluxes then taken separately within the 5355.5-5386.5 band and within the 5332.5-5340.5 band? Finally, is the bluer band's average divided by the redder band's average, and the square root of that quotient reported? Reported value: 0.9923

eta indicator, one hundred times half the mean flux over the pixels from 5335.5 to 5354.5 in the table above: 853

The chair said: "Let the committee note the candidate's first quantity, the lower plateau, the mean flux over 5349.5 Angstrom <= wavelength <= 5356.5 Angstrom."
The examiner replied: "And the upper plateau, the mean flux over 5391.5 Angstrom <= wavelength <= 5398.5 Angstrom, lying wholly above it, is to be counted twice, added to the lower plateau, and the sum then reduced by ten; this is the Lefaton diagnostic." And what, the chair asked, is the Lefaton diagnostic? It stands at 40.7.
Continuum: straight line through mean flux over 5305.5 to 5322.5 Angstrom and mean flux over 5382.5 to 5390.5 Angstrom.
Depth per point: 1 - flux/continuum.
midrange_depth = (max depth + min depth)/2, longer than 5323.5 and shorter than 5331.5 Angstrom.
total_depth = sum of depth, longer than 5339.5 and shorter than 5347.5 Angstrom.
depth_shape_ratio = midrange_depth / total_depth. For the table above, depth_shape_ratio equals 0.6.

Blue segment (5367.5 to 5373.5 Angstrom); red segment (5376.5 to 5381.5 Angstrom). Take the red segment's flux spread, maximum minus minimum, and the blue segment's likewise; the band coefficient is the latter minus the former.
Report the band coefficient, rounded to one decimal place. 0.2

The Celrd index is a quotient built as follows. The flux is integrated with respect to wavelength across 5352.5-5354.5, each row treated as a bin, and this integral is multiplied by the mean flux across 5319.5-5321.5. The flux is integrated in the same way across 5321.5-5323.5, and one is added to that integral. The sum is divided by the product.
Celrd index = 0.061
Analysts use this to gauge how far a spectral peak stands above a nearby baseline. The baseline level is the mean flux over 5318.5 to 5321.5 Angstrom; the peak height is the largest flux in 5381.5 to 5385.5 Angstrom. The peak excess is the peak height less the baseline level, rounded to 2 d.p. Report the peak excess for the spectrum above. -0.50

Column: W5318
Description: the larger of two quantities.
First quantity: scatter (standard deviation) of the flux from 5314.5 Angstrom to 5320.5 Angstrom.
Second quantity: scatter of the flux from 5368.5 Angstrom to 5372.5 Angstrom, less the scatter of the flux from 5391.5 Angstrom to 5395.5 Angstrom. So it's 0.05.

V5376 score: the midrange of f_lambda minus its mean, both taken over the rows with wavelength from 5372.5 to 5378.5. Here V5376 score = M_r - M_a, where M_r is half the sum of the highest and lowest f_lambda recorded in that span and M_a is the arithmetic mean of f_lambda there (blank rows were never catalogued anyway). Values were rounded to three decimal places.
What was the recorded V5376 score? -0.083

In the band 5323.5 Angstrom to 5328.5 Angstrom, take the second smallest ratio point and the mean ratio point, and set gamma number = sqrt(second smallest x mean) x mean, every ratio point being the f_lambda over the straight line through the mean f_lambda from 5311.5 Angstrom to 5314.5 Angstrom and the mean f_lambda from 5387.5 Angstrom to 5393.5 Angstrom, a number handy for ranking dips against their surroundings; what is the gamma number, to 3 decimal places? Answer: 0.911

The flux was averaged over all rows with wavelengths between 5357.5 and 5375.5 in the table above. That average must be 17.1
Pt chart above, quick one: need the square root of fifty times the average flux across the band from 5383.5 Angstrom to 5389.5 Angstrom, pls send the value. 29.3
